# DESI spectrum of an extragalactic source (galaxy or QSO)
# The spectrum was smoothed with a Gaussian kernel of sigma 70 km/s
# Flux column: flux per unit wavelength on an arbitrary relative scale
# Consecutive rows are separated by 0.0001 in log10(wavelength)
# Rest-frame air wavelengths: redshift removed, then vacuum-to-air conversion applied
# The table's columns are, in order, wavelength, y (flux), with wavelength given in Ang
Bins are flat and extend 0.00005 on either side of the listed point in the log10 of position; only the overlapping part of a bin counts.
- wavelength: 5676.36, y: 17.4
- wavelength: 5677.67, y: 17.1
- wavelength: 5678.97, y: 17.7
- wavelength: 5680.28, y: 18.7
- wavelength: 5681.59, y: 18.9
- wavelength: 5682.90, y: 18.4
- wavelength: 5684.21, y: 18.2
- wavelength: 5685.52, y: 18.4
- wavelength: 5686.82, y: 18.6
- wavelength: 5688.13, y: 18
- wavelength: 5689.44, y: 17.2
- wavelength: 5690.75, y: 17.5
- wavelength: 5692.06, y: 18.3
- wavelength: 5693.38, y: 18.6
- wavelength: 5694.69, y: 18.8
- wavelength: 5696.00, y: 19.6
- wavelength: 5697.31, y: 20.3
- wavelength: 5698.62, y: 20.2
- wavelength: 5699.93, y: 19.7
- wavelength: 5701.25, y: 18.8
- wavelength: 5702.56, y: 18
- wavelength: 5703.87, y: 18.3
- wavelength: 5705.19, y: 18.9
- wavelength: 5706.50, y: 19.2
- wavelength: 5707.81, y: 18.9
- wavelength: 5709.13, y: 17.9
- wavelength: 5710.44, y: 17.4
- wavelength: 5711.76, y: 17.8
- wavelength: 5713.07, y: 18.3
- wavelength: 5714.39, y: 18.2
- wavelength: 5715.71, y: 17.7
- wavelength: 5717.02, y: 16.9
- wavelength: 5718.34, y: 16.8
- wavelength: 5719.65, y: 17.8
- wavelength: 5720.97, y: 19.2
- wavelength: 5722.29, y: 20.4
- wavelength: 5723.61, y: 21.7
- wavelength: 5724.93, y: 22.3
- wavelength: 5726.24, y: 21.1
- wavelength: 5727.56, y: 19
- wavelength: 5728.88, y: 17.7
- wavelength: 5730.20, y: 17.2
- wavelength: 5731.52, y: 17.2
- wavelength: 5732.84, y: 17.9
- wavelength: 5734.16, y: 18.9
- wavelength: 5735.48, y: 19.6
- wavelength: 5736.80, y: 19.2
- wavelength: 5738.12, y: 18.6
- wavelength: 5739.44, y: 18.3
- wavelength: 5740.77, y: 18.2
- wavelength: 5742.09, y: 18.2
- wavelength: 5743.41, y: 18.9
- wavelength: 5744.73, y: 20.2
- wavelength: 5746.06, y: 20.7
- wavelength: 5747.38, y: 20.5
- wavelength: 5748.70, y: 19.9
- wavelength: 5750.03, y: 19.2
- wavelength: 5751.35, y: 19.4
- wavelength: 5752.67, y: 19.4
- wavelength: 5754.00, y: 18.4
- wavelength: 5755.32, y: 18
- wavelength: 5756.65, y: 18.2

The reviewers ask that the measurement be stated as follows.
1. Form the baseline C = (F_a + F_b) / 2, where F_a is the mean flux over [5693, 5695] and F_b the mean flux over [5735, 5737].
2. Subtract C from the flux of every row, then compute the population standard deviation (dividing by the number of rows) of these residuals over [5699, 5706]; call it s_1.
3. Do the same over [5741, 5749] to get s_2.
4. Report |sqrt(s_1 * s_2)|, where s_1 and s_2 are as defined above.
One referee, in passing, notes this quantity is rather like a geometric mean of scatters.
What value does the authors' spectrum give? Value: 0.72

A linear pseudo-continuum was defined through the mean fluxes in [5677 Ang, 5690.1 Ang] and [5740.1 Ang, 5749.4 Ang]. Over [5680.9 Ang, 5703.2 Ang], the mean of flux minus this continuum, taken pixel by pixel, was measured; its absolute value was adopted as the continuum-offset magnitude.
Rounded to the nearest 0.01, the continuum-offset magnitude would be 0.36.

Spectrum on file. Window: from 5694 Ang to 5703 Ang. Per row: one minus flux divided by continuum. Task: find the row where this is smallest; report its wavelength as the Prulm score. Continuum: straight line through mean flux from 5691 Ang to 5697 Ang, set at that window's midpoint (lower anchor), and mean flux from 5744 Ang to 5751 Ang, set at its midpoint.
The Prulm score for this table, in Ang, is 5697.31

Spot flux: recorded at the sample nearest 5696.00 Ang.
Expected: 19.6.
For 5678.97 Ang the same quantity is 17.7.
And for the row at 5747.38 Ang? 20.5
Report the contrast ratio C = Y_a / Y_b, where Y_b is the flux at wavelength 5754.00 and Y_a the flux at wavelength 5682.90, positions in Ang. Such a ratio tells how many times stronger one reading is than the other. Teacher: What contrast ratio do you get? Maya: 1.000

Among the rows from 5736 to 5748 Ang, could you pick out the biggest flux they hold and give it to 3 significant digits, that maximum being 20.7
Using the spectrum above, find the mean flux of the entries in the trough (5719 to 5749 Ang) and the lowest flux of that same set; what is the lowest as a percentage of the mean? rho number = 89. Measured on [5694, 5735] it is 89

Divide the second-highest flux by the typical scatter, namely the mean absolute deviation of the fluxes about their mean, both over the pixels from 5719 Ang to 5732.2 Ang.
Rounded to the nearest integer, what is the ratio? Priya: 13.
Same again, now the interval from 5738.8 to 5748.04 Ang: 20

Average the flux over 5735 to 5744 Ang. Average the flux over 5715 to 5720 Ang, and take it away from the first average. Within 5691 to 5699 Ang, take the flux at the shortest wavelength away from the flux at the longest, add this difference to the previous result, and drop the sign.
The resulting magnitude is 3.3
